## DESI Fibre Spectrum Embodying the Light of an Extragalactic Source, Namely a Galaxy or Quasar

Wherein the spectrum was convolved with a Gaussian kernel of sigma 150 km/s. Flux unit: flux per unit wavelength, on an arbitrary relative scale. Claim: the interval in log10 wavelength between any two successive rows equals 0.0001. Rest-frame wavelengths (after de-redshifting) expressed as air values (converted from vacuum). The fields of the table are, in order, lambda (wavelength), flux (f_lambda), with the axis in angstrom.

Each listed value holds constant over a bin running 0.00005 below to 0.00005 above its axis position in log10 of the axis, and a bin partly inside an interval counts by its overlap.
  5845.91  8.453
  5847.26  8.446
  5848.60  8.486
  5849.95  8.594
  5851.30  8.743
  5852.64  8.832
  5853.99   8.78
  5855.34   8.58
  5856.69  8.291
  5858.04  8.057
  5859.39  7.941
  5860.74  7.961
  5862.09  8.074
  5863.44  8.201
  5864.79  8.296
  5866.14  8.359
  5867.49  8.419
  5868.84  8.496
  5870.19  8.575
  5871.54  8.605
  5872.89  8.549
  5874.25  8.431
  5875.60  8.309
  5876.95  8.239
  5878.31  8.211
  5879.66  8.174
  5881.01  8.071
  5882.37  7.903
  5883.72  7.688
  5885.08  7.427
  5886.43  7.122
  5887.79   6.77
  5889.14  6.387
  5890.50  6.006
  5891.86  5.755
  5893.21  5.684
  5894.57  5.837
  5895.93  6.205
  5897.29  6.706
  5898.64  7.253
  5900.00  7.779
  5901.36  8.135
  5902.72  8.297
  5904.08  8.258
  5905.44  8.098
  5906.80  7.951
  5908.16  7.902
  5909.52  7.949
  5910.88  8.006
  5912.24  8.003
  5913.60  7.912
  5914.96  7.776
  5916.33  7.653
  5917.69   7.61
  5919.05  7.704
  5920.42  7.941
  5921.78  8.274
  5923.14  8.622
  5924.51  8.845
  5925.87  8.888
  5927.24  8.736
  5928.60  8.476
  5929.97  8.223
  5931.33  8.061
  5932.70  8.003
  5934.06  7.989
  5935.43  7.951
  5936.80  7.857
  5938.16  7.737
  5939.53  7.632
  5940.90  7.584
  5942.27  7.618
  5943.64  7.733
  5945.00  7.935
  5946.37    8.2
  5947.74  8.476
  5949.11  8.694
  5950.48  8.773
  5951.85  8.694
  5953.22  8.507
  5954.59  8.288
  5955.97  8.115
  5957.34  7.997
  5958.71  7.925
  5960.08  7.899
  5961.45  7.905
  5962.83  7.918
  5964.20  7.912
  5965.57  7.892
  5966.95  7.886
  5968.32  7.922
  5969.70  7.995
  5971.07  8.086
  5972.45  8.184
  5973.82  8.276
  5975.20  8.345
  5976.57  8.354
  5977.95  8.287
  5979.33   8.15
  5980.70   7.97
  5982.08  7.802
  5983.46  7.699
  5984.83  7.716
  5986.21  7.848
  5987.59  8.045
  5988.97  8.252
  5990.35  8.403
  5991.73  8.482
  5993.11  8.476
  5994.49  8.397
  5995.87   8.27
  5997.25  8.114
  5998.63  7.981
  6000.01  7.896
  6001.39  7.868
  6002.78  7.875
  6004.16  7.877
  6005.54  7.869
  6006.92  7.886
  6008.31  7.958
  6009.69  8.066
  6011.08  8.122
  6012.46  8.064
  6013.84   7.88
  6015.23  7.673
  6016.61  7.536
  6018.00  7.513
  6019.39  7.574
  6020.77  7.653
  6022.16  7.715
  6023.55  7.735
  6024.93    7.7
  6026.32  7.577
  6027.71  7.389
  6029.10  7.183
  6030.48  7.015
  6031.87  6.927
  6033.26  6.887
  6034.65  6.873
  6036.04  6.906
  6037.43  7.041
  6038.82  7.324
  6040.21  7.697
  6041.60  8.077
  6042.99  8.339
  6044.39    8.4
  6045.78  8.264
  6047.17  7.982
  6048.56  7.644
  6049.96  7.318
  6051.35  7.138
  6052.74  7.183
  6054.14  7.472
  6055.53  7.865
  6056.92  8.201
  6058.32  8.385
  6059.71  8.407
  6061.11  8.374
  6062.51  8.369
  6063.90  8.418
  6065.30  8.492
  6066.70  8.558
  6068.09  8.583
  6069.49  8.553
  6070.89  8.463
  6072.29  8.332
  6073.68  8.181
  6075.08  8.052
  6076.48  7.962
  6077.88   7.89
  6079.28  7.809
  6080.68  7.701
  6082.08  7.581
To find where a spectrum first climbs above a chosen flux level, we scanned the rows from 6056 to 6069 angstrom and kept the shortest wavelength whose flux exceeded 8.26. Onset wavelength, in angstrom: 6058.32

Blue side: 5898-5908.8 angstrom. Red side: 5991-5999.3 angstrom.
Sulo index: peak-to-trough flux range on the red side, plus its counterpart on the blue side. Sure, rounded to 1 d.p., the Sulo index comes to 1.5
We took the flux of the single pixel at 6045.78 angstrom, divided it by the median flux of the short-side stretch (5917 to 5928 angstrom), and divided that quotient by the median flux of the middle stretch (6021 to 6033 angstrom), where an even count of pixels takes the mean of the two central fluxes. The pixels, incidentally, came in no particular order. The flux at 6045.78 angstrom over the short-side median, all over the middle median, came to 0.131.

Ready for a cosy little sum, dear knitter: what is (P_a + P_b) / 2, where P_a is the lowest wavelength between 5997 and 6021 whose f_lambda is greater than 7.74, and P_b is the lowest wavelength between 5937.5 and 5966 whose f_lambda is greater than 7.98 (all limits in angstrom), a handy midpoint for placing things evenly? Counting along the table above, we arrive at 5971.8 angstrom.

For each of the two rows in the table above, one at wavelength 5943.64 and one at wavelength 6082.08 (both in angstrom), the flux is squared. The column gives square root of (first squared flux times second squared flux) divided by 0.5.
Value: 117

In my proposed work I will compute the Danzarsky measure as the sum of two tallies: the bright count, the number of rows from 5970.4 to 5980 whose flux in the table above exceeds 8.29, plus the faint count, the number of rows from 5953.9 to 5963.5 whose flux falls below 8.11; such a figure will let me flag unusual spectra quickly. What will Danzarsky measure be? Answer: 7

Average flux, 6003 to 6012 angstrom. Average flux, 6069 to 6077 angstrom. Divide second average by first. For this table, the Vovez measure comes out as 1.037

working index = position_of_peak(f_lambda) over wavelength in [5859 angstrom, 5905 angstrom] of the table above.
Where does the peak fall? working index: 5871.54 angstrom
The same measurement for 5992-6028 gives 5993.11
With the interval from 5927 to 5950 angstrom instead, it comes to 5927.24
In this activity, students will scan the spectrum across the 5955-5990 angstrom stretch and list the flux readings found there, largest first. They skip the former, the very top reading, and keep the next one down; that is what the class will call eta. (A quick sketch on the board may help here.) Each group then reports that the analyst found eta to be 8.345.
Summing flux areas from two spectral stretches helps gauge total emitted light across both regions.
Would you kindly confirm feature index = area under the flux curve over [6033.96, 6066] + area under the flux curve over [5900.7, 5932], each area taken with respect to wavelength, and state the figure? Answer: 506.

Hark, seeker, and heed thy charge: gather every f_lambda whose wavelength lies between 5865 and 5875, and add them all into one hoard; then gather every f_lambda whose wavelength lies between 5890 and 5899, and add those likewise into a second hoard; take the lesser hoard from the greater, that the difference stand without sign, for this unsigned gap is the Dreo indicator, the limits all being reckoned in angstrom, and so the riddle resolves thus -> 16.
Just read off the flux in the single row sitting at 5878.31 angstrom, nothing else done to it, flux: 8.211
